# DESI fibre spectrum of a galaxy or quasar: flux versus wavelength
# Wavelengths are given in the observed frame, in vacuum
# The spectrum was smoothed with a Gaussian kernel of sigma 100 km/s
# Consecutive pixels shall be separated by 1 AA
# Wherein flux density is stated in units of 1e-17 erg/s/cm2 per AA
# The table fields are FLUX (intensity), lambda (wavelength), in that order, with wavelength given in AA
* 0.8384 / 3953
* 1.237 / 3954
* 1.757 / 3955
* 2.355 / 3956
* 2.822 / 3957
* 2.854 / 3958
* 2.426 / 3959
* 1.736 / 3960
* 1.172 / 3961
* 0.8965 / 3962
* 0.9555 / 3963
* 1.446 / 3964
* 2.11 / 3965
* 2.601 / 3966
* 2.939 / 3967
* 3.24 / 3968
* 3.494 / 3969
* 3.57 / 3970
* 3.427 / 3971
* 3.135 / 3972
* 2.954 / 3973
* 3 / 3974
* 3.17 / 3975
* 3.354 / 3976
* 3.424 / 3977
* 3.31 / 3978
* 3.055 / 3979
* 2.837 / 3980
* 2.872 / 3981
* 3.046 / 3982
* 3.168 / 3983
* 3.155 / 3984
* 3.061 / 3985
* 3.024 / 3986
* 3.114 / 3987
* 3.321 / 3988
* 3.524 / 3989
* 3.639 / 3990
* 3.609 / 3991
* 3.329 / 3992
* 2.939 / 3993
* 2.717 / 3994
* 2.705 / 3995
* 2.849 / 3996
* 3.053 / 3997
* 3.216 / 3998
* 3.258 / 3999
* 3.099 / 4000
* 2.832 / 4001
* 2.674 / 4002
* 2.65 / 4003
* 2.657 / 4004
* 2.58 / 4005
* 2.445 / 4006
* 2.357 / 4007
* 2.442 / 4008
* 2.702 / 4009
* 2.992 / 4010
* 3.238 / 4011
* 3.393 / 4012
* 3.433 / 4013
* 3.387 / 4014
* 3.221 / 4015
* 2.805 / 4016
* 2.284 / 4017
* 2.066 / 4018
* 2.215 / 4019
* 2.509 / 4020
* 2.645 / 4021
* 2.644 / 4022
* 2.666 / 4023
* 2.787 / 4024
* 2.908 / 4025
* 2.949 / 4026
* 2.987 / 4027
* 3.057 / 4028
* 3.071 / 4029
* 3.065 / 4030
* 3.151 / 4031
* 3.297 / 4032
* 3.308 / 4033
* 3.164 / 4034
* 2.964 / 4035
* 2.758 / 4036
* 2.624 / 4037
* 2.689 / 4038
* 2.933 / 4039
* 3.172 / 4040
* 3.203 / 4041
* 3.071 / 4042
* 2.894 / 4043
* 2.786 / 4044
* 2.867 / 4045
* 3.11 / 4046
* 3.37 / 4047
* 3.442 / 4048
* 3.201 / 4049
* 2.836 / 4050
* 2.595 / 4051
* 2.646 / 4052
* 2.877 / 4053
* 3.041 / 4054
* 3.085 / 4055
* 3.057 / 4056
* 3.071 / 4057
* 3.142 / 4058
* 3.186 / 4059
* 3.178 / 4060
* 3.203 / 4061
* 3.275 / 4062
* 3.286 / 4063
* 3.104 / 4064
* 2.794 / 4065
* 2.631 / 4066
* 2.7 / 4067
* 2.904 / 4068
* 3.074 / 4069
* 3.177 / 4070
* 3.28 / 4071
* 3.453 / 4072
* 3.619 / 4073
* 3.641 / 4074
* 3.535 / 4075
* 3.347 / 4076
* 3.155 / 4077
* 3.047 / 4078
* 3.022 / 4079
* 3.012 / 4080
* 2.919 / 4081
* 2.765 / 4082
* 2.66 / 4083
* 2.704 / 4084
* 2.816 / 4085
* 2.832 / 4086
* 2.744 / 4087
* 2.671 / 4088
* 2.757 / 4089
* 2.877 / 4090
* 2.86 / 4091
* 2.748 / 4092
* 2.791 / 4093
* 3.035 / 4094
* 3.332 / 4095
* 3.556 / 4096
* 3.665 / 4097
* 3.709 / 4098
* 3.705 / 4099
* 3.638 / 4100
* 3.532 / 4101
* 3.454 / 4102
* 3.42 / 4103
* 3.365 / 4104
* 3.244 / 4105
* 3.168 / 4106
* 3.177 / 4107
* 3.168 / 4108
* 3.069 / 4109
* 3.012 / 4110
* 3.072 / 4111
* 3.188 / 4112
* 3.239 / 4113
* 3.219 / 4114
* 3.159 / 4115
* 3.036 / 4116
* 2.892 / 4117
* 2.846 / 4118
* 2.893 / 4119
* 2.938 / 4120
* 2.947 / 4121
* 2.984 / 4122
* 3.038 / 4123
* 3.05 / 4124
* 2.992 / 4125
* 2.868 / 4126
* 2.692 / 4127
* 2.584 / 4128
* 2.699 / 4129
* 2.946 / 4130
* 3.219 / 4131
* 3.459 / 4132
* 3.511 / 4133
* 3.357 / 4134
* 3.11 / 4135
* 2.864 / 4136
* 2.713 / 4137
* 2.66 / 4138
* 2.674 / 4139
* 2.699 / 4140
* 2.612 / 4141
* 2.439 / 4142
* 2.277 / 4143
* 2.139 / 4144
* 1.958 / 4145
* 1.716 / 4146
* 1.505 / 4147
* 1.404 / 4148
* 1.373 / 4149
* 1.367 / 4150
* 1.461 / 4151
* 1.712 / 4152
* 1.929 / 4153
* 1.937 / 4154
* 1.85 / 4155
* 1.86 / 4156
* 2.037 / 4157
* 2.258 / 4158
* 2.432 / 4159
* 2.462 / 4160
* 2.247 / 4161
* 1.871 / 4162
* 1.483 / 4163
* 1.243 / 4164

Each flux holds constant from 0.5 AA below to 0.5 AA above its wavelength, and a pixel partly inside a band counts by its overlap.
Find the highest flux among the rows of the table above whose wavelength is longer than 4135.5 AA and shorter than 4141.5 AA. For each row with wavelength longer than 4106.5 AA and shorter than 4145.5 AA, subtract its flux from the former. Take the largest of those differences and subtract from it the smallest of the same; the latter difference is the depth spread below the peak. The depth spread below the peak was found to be 1.6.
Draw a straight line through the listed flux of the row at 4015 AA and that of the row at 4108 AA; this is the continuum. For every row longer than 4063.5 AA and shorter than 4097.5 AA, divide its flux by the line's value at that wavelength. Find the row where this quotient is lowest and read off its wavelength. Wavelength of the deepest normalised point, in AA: 4066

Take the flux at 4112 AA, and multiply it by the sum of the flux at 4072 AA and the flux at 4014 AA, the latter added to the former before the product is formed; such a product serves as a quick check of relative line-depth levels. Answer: 22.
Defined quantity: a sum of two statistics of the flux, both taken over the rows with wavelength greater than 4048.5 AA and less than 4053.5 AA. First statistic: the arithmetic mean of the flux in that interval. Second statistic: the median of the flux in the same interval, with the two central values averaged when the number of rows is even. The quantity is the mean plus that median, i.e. 5.7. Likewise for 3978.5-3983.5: 6.0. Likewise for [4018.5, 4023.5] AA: 5.2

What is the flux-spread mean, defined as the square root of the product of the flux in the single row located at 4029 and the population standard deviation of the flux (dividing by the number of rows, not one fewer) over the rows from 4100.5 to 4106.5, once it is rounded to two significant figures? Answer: 0.62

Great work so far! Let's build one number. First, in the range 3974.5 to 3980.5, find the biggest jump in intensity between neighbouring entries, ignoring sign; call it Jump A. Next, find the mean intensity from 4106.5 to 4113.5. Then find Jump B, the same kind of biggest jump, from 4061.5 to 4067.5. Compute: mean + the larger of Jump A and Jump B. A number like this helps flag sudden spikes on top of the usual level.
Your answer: 3.44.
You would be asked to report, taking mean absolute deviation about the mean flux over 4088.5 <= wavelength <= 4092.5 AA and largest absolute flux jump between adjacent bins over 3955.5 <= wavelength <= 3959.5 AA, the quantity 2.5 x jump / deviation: 20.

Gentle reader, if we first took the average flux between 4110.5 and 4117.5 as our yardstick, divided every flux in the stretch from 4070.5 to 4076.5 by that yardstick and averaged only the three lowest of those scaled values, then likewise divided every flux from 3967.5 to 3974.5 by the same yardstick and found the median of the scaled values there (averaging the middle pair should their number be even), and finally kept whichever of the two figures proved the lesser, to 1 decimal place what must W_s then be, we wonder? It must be 1.0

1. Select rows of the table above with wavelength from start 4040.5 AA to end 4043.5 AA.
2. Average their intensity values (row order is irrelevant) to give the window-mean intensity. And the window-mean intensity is 3.06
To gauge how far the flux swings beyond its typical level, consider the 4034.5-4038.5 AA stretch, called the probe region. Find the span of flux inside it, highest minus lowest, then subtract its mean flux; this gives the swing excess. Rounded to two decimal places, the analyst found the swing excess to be -2.42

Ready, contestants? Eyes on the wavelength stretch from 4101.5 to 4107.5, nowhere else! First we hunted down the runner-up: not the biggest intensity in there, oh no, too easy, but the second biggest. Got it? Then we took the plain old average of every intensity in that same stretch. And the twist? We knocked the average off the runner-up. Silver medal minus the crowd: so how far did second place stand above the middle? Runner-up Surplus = 0.12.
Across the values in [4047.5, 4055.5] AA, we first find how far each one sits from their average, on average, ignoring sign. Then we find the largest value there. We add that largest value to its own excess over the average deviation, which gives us 6.7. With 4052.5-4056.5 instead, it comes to 6.1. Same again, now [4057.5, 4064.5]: 6.5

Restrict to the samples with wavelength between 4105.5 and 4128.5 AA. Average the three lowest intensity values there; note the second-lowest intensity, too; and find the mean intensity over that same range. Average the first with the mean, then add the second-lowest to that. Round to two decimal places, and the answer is 5.55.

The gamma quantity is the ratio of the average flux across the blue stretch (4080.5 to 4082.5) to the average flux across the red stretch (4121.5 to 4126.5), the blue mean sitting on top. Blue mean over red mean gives 0.95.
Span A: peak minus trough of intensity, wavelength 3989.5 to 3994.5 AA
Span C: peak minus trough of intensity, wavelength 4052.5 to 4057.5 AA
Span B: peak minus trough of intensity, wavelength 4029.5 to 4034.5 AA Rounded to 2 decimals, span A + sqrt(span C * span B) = 1.15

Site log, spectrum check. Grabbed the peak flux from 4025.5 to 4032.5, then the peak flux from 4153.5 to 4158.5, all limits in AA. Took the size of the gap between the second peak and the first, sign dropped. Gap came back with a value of 1.0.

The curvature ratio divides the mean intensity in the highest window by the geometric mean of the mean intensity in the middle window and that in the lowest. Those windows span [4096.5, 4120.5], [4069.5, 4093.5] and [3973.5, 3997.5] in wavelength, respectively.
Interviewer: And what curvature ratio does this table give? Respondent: 1.05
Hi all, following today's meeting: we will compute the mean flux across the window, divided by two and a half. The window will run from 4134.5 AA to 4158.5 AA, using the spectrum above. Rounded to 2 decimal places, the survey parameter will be 0.84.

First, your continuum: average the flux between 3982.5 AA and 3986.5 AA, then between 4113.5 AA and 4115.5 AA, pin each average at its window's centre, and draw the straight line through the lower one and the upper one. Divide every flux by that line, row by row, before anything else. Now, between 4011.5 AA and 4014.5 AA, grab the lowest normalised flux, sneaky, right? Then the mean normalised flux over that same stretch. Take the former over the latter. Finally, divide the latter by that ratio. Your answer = 1.10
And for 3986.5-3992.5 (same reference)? 1.21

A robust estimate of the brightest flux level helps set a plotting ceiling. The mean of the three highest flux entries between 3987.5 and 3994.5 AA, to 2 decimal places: 3.59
